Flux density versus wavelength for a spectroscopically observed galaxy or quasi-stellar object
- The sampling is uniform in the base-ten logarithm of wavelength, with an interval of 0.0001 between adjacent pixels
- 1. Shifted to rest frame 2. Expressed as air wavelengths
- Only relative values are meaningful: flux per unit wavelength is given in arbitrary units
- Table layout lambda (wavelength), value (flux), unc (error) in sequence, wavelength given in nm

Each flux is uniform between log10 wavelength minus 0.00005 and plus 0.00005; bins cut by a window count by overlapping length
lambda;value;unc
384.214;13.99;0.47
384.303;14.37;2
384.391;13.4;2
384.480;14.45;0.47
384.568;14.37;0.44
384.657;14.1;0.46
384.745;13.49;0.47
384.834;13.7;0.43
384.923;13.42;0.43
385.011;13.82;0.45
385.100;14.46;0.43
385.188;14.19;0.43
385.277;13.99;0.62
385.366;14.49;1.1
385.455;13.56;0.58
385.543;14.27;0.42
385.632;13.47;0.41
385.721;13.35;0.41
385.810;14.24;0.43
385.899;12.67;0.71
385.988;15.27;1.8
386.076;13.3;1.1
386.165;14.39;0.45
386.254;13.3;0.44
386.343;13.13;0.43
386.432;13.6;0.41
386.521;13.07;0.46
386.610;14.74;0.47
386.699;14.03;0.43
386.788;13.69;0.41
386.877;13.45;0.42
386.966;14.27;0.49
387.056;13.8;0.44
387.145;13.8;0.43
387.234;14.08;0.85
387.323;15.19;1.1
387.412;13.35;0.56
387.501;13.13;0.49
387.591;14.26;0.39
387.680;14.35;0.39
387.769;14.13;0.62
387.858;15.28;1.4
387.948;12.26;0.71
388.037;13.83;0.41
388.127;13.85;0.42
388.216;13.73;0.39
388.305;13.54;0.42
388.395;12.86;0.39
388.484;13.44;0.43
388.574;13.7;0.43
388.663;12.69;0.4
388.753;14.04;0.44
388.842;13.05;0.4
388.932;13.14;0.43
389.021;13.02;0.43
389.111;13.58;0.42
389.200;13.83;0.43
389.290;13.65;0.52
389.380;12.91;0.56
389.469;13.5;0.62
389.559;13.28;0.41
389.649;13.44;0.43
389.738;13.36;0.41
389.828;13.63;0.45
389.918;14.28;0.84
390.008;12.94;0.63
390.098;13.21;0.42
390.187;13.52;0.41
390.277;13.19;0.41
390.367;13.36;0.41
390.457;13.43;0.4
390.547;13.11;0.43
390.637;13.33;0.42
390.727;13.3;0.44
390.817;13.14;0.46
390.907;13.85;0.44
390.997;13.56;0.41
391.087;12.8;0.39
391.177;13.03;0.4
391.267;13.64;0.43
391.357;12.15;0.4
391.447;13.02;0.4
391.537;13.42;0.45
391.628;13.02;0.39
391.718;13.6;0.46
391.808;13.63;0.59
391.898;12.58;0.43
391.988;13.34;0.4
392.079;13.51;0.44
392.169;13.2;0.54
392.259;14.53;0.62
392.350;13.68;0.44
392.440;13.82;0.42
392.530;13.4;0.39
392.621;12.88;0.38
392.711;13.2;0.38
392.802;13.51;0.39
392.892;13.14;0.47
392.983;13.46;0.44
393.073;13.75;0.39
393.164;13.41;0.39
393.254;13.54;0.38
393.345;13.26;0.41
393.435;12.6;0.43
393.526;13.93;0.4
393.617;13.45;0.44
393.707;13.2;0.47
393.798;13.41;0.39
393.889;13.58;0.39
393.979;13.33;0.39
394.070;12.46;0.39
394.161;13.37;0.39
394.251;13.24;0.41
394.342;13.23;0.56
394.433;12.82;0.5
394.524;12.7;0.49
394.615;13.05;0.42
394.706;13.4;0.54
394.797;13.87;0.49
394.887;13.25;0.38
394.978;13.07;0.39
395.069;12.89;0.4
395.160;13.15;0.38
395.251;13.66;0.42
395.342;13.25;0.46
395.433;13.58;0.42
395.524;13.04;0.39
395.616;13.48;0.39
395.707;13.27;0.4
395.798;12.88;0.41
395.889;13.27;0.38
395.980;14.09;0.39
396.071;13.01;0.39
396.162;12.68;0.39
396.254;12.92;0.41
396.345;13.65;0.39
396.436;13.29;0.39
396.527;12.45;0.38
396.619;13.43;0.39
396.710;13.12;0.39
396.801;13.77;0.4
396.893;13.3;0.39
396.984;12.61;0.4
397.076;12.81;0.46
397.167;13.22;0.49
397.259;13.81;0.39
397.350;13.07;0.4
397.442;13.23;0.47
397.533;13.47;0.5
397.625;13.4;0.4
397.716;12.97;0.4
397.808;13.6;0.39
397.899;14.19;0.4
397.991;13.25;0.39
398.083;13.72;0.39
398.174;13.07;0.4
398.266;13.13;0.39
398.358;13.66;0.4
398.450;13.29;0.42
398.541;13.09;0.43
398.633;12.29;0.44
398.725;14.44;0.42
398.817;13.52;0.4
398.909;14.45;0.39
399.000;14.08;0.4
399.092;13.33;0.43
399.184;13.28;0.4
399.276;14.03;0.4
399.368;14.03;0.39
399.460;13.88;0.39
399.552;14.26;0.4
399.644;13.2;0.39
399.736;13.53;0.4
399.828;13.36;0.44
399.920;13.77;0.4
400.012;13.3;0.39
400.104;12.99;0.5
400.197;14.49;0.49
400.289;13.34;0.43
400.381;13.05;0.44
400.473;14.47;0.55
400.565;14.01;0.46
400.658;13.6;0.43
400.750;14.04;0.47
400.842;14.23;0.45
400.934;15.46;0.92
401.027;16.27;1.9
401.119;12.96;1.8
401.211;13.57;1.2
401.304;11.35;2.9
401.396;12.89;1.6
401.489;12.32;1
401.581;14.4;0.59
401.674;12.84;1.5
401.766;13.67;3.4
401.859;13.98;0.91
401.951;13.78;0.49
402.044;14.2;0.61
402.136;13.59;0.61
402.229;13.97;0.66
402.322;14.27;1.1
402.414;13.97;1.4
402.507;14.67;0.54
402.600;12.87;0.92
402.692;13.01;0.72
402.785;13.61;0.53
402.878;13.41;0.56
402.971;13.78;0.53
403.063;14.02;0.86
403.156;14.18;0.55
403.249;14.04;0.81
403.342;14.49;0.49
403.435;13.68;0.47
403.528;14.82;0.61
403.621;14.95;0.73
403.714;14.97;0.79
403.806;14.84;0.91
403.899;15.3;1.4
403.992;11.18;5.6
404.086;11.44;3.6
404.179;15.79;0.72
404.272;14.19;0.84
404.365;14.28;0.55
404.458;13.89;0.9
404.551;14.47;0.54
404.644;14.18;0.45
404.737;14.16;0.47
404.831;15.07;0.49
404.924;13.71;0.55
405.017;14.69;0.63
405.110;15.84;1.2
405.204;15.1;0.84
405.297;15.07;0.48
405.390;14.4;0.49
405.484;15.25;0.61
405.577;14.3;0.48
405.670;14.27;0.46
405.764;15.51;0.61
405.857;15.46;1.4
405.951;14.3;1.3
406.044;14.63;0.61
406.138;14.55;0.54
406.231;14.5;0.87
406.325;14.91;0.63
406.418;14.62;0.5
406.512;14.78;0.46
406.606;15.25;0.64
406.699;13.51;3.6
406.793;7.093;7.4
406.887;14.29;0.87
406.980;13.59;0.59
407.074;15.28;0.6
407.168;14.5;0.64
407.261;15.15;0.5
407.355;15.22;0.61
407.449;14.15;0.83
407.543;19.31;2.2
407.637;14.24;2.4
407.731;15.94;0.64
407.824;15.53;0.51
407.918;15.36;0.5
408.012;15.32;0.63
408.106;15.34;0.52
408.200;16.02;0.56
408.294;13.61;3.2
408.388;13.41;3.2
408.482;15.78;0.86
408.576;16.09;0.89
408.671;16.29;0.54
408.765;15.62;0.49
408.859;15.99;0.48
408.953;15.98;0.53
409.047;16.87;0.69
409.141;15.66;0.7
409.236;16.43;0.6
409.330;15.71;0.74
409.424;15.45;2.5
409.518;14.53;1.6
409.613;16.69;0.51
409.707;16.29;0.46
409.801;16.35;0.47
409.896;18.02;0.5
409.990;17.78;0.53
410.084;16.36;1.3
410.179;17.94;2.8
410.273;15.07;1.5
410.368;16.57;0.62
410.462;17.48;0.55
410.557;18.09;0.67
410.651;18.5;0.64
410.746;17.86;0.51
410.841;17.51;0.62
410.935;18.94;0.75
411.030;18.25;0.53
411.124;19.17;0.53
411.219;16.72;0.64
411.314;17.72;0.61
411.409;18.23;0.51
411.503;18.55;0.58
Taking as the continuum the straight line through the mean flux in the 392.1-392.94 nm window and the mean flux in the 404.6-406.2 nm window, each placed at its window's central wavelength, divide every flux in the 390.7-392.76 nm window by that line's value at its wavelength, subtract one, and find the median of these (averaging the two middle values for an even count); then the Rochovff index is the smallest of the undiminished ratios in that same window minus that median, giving 0.91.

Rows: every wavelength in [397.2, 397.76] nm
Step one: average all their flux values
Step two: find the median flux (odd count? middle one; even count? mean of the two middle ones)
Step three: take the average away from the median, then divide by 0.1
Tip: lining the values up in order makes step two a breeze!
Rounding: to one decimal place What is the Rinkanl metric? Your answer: -0.1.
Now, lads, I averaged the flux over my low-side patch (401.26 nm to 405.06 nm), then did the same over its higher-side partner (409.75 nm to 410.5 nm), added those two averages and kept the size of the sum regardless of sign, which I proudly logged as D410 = 30.8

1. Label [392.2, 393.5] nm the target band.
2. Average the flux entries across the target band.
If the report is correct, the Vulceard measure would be 13.4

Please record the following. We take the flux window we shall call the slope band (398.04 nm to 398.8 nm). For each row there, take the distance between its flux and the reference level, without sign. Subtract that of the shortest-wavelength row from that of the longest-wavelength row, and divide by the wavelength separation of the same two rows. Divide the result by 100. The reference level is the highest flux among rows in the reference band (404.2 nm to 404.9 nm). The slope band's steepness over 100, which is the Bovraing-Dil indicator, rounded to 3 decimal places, -0.011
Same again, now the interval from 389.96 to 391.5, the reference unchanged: -0.001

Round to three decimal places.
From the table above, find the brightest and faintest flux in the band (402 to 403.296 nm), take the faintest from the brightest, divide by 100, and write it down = 0.018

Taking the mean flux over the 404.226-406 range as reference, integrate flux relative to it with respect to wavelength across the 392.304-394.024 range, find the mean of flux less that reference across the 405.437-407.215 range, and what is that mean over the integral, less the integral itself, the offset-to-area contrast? -1.8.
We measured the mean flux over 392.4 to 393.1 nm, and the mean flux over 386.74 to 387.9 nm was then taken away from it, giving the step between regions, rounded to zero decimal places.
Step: -1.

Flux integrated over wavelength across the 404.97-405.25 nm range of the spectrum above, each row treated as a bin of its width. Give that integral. 4.3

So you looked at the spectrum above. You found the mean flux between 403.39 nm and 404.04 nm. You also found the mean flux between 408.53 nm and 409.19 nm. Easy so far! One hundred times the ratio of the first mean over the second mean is 89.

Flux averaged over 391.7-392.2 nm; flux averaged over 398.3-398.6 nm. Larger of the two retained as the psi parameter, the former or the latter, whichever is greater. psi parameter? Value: 13.3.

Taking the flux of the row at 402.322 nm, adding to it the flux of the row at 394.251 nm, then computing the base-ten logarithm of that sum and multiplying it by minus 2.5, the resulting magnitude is -3.60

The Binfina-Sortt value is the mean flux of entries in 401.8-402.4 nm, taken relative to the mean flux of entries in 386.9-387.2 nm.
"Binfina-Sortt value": 1.00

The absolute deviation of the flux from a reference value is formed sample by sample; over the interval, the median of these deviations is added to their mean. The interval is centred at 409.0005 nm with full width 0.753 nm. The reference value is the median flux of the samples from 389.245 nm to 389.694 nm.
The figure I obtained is 5.2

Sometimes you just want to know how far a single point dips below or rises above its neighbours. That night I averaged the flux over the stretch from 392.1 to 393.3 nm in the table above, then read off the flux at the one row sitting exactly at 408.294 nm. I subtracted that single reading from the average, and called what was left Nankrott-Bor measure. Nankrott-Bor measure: -0.1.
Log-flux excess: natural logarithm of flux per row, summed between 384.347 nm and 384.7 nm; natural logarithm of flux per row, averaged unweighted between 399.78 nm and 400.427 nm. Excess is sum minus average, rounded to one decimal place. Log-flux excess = 8.0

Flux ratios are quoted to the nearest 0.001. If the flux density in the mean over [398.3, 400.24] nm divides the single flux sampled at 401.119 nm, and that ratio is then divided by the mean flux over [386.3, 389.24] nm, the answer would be 0.069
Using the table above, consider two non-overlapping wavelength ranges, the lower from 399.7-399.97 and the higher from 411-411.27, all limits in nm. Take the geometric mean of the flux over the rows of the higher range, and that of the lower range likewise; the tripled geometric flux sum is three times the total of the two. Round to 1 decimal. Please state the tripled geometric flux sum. 94.7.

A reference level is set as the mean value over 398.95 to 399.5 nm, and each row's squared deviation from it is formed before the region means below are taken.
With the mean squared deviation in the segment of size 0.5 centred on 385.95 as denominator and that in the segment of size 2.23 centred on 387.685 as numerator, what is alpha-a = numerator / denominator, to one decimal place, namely 0.6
